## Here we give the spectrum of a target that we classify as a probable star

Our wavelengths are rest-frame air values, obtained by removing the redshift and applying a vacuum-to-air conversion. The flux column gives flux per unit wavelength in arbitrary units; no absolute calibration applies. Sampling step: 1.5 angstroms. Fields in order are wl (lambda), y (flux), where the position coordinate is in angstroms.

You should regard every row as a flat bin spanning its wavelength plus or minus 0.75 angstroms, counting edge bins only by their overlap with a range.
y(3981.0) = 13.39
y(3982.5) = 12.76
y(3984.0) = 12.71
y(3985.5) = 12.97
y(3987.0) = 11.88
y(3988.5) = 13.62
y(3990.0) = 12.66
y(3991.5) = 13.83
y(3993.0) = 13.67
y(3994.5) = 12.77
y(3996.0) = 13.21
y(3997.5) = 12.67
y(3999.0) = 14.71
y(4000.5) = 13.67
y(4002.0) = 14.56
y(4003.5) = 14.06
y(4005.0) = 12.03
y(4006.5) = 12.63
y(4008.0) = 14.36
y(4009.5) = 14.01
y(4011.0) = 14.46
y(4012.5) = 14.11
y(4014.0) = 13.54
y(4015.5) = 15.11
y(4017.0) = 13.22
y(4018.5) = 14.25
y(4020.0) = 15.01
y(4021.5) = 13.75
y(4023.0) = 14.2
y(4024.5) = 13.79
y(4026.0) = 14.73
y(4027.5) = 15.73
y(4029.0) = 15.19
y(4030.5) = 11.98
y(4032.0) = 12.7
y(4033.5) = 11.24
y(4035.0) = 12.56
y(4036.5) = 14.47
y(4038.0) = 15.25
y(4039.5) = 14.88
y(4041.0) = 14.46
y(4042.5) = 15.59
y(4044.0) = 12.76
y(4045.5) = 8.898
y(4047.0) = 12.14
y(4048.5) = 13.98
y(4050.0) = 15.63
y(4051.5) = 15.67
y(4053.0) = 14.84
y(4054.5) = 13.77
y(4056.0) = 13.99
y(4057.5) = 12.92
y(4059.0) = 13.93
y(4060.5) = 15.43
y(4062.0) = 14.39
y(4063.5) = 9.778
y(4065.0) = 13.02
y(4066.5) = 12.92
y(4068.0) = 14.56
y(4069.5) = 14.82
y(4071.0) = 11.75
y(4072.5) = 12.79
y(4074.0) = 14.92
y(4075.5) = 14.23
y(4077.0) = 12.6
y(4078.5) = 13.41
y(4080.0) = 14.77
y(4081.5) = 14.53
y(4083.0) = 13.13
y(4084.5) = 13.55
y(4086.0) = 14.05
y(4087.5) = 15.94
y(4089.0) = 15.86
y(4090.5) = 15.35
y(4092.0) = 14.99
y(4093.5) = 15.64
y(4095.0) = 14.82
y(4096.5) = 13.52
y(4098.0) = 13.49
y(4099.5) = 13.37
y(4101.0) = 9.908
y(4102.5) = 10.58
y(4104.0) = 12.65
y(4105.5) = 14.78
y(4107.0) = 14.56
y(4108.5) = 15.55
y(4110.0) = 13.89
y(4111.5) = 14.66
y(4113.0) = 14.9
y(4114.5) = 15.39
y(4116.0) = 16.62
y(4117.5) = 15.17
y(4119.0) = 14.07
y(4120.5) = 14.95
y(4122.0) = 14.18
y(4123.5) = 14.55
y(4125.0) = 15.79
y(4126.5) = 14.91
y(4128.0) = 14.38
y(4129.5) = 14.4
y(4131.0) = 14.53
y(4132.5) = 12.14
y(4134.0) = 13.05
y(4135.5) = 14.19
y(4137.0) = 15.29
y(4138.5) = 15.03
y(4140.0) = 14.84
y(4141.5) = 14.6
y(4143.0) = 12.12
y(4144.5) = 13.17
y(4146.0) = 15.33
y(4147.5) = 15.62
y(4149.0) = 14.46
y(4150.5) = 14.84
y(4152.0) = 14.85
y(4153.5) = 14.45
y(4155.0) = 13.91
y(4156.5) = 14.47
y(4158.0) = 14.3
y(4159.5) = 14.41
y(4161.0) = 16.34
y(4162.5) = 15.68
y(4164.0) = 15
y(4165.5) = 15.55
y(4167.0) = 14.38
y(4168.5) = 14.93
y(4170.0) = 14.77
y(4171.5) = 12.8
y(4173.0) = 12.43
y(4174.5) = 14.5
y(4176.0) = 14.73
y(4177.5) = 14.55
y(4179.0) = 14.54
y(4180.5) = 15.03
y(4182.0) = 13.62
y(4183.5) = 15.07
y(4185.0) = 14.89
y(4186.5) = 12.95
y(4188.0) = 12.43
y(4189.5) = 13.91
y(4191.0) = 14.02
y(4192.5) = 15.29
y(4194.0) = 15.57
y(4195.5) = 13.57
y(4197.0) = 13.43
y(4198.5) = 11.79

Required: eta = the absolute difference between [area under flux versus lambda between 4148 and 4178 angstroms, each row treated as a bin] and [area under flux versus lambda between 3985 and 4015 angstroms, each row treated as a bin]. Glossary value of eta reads 33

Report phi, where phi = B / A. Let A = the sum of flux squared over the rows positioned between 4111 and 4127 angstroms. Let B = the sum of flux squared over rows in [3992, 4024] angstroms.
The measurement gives 1.62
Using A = 2486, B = 4018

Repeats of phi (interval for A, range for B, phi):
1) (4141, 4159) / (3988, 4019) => 1.59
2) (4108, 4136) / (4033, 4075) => 1.30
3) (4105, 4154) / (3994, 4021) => 0.49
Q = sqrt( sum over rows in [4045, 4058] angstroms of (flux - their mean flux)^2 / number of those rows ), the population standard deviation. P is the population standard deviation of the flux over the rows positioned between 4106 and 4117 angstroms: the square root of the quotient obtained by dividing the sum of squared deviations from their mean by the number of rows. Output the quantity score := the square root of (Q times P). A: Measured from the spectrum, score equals 1.26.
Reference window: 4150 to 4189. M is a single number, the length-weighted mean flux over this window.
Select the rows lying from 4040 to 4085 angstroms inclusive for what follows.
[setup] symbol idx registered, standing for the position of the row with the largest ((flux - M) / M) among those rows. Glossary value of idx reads 4051.5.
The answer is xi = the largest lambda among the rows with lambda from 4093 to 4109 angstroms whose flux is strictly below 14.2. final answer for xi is 4104.0 angstroms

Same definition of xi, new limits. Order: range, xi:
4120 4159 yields 4155.0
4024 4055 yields 4054.5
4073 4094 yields 4086.0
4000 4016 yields 4014.0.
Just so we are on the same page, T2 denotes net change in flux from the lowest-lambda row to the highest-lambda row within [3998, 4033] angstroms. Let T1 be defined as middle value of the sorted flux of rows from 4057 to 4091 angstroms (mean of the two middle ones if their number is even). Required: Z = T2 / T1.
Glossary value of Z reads -0.14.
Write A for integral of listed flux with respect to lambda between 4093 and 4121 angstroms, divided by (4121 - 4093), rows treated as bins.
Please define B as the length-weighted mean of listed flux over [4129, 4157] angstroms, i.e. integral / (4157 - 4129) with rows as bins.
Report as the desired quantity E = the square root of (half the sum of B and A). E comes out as 3.77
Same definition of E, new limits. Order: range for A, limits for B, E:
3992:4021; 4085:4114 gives 3.74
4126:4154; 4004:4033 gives 3.76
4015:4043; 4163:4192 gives 3.76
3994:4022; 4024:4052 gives 3.71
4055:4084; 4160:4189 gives 3.74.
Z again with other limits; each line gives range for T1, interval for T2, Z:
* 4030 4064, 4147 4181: -0.04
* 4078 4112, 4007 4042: 0.01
